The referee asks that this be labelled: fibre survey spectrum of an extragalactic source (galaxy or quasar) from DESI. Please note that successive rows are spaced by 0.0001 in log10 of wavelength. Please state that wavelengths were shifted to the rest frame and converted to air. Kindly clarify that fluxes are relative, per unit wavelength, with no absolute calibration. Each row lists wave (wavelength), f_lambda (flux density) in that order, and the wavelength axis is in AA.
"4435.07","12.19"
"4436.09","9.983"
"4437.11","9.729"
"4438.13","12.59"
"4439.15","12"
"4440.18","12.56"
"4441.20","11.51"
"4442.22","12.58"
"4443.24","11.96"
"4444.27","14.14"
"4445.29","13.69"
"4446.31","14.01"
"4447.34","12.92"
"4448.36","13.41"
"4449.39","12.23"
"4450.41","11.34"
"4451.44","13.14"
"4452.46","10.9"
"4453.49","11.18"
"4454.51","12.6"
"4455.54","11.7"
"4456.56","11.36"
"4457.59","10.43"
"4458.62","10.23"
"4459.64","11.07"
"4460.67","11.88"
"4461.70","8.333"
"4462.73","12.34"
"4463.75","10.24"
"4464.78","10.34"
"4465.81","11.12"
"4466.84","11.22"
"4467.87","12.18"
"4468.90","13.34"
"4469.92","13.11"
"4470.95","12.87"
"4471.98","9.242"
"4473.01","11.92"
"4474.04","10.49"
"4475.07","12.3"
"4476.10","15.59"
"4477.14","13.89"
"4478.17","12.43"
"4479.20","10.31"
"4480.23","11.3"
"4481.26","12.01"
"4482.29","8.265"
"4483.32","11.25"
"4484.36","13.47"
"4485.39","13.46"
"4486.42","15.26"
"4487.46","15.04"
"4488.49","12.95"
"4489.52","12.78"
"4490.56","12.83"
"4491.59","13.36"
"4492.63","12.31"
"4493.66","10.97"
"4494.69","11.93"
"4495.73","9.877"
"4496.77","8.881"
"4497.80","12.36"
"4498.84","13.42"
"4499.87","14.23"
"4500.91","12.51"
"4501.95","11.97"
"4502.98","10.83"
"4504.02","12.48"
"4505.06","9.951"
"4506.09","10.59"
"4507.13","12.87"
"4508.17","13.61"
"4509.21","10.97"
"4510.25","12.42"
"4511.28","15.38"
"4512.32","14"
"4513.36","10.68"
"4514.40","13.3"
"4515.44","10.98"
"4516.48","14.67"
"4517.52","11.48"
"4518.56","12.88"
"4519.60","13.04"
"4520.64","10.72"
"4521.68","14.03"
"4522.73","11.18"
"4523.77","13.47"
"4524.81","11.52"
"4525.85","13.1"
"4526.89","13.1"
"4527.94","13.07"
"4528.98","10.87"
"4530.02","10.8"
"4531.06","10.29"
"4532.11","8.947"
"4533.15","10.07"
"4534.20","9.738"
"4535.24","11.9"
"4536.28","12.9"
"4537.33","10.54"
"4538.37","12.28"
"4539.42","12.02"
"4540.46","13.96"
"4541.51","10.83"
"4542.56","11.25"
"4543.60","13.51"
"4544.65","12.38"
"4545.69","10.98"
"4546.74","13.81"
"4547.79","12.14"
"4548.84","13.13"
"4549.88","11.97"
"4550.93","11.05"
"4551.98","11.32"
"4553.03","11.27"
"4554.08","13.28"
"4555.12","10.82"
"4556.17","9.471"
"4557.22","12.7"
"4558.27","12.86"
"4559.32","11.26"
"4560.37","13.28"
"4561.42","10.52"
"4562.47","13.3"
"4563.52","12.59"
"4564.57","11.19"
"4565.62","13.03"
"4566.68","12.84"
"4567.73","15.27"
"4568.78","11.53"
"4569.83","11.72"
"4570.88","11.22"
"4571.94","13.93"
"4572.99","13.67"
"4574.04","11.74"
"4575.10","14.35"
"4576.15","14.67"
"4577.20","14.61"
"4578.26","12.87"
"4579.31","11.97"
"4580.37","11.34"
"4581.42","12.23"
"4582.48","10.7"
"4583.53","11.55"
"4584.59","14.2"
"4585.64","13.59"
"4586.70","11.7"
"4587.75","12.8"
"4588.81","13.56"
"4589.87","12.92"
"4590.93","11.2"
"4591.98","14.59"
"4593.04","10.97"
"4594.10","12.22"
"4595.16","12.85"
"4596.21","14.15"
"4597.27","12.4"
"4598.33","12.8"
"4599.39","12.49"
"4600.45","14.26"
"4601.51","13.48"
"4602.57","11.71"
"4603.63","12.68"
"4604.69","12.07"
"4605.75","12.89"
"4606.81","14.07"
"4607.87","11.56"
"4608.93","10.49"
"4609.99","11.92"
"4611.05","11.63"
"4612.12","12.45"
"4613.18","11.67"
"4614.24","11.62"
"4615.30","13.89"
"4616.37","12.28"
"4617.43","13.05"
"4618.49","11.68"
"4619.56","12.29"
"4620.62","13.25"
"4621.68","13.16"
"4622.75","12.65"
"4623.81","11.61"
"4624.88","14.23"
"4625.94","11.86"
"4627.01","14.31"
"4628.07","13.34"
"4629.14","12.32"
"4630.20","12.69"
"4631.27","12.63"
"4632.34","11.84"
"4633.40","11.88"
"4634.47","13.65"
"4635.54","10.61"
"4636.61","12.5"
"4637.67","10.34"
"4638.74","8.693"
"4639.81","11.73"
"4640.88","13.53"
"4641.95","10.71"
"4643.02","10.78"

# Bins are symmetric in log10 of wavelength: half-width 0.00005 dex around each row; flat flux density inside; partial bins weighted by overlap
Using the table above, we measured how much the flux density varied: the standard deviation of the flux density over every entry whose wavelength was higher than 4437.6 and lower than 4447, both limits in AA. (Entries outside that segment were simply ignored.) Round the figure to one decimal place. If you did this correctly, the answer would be 0.9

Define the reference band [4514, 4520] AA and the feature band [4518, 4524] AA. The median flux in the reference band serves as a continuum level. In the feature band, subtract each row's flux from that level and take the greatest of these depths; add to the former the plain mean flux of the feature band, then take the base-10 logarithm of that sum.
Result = 1.17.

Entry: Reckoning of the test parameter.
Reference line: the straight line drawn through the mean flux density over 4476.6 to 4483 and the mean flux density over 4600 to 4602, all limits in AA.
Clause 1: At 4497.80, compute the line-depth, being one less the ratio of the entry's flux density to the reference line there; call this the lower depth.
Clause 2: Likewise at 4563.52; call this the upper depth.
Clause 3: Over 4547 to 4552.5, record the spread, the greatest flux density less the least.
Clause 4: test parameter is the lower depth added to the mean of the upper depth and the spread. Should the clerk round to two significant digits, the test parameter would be 1.0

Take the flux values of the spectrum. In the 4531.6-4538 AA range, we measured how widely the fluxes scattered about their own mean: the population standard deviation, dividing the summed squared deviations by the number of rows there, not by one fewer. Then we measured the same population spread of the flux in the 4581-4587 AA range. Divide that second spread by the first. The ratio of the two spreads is 0.90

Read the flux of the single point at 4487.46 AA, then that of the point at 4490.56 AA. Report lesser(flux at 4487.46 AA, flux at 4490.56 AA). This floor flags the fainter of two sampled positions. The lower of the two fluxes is 12.8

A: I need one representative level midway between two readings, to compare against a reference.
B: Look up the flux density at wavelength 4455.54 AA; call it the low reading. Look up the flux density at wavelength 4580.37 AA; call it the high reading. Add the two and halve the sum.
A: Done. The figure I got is 11.5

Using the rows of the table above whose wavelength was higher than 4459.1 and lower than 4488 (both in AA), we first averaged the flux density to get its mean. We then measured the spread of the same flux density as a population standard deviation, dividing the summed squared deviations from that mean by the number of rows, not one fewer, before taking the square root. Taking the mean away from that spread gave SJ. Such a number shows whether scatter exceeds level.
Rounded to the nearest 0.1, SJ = -10.1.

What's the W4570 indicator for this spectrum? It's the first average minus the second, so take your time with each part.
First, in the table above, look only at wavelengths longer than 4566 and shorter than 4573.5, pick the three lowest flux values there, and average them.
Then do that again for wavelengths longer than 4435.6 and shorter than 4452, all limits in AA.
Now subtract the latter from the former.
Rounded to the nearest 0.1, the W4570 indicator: 1.1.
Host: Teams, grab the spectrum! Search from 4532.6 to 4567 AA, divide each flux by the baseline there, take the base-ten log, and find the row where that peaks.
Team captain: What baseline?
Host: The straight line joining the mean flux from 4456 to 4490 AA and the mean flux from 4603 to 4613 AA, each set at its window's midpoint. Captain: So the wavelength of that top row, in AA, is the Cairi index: 4540.46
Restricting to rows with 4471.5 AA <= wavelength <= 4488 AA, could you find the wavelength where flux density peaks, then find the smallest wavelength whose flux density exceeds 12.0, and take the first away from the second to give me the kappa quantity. -1.0 AA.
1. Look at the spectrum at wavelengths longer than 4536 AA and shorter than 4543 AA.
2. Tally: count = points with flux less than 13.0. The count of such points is 6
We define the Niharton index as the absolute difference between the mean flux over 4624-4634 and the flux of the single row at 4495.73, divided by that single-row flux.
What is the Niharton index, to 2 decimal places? 0.29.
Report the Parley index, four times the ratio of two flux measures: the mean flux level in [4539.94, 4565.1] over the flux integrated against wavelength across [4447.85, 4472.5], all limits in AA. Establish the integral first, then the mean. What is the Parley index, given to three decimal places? 0.170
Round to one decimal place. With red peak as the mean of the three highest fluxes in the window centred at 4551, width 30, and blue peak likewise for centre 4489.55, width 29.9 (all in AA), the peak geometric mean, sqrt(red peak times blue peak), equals 14.5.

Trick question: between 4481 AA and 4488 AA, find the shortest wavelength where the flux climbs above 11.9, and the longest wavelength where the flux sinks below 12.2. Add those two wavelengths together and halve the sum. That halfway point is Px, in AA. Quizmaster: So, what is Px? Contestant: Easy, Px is 4482.3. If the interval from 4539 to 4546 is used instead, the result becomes 4542.6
